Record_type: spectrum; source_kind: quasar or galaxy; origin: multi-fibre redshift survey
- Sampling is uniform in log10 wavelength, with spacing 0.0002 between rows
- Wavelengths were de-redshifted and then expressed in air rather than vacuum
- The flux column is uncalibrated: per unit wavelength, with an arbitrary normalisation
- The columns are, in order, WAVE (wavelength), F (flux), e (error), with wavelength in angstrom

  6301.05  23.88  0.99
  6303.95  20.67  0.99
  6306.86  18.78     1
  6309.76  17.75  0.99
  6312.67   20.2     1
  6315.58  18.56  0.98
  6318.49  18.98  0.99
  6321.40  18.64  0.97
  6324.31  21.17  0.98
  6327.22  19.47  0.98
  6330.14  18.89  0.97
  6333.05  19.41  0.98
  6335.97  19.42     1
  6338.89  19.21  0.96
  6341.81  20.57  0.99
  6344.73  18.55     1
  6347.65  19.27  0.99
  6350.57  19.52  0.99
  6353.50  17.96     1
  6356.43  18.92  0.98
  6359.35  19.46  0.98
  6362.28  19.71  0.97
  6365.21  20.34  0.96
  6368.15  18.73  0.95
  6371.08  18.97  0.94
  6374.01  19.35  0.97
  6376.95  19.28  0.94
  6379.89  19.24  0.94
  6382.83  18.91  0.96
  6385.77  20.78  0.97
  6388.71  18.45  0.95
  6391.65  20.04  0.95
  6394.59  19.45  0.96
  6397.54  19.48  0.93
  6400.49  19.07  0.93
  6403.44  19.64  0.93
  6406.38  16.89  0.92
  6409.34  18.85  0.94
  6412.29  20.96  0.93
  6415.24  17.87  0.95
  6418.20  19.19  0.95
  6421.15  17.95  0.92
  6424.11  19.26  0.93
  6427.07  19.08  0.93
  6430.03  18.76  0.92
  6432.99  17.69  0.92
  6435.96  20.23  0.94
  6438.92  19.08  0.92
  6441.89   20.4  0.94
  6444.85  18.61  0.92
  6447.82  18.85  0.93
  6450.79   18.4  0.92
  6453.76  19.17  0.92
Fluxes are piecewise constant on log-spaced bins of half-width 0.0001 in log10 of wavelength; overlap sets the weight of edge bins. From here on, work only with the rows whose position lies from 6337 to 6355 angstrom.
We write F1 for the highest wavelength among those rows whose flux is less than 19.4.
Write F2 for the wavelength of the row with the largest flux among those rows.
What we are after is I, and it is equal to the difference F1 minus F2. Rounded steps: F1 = 6353.50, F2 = 6341.81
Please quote 11.7 angstrom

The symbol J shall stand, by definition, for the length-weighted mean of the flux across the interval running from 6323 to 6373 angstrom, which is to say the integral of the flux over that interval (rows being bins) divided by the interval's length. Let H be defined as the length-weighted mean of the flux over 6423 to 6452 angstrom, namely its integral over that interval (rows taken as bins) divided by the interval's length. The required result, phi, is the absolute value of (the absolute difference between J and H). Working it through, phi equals 0.34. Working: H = 19.0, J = 19.4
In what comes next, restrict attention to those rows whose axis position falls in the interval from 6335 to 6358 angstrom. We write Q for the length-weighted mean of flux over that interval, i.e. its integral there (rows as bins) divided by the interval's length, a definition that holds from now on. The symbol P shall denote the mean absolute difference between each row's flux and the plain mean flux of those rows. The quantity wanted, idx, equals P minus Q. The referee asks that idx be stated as -18.7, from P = 0.53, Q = 19.2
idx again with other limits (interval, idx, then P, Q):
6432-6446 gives -18.4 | 0.89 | 19.3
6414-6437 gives -18.0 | 0.69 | 18.7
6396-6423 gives -18.0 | 0.88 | 18.9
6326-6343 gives -19.1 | 0.36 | 19.5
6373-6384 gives -19.0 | 0.14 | 19.2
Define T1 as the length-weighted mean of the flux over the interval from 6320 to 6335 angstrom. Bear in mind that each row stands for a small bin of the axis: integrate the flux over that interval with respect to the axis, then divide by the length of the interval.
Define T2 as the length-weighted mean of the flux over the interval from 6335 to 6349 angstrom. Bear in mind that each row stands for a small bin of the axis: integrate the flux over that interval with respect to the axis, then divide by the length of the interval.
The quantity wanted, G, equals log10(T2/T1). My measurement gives -0.002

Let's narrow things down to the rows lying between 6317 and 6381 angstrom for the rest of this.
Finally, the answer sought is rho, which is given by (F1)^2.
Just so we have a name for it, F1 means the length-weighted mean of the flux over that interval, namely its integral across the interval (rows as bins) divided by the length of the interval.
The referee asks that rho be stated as 373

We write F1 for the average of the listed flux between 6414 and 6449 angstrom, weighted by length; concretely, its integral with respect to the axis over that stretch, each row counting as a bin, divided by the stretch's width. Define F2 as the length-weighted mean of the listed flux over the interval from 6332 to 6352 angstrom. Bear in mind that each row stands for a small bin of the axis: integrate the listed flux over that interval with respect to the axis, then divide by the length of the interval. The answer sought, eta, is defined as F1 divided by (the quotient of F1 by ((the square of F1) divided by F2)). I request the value 18.4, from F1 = 18.9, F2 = 19.4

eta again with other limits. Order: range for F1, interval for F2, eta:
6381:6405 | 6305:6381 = 19.7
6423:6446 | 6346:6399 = 19.0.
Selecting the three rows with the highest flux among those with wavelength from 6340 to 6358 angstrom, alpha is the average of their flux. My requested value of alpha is 19.8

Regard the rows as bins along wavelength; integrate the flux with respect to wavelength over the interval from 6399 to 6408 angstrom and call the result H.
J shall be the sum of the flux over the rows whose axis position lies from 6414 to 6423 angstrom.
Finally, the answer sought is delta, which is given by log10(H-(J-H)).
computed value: 2.44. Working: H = 167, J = 55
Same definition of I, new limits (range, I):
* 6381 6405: 14.7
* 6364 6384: 17.6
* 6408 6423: 8.9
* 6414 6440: 3.0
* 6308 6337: 5.8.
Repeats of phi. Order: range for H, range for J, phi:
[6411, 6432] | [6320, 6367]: 0.44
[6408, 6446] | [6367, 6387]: 0.24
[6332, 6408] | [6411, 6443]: 0.14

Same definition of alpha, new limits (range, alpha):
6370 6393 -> 20.1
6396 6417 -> 20.0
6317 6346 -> 20.4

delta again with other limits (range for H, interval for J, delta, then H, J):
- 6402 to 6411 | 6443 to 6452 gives 2.44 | 167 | 56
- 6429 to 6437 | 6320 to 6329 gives 2.38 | 151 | 59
